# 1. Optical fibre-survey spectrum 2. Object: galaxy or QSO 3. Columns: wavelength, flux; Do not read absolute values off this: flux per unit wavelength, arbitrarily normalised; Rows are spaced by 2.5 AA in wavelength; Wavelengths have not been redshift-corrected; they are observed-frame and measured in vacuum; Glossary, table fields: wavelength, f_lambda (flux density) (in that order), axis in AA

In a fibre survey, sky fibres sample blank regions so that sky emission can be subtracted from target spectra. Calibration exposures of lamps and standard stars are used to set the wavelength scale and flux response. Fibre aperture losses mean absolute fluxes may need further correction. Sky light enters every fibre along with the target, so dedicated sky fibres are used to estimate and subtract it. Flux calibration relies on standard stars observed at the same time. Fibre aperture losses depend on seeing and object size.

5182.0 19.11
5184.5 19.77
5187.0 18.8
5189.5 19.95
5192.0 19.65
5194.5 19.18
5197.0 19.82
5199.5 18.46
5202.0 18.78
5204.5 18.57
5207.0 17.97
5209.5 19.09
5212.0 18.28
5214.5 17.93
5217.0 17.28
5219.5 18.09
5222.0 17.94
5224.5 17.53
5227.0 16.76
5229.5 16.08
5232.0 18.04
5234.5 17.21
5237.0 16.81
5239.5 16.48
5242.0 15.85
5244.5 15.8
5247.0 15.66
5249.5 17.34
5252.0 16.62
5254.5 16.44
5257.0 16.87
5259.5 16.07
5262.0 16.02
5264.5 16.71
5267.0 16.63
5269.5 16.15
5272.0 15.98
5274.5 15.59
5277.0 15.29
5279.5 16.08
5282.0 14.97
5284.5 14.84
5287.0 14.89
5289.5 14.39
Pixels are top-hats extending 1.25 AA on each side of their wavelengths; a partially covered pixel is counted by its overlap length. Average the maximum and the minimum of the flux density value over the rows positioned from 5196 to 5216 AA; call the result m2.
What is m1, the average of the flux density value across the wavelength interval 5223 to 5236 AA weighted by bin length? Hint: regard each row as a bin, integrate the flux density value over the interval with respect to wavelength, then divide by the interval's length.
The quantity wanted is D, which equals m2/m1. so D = 1.102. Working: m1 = 17.1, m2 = 18.9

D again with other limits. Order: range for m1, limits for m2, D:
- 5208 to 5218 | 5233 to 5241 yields 0.927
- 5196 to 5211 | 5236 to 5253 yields 0.880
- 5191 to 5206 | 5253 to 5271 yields 0.863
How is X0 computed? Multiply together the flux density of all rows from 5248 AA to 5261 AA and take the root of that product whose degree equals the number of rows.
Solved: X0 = 16.66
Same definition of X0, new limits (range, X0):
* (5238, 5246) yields 16.04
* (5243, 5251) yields 16.25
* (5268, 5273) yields 16.06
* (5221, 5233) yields 17.25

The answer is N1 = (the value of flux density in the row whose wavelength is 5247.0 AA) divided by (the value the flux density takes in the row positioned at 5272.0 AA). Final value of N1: 0.98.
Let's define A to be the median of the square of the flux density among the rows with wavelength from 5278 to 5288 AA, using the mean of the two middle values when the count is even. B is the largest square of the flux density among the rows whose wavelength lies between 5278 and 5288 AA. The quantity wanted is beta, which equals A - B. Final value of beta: -36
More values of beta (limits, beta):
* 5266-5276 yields -18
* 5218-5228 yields -13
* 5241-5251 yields -50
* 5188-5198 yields -9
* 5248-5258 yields -20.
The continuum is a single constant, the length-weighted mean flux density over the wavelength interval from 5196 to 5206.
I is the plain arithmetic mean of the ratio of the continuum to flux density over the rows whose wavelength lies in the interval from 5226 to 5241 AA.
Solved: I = 1.12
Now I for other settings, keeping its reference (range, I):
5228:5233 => 1.11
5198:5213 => 1.02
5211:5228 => 1.07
